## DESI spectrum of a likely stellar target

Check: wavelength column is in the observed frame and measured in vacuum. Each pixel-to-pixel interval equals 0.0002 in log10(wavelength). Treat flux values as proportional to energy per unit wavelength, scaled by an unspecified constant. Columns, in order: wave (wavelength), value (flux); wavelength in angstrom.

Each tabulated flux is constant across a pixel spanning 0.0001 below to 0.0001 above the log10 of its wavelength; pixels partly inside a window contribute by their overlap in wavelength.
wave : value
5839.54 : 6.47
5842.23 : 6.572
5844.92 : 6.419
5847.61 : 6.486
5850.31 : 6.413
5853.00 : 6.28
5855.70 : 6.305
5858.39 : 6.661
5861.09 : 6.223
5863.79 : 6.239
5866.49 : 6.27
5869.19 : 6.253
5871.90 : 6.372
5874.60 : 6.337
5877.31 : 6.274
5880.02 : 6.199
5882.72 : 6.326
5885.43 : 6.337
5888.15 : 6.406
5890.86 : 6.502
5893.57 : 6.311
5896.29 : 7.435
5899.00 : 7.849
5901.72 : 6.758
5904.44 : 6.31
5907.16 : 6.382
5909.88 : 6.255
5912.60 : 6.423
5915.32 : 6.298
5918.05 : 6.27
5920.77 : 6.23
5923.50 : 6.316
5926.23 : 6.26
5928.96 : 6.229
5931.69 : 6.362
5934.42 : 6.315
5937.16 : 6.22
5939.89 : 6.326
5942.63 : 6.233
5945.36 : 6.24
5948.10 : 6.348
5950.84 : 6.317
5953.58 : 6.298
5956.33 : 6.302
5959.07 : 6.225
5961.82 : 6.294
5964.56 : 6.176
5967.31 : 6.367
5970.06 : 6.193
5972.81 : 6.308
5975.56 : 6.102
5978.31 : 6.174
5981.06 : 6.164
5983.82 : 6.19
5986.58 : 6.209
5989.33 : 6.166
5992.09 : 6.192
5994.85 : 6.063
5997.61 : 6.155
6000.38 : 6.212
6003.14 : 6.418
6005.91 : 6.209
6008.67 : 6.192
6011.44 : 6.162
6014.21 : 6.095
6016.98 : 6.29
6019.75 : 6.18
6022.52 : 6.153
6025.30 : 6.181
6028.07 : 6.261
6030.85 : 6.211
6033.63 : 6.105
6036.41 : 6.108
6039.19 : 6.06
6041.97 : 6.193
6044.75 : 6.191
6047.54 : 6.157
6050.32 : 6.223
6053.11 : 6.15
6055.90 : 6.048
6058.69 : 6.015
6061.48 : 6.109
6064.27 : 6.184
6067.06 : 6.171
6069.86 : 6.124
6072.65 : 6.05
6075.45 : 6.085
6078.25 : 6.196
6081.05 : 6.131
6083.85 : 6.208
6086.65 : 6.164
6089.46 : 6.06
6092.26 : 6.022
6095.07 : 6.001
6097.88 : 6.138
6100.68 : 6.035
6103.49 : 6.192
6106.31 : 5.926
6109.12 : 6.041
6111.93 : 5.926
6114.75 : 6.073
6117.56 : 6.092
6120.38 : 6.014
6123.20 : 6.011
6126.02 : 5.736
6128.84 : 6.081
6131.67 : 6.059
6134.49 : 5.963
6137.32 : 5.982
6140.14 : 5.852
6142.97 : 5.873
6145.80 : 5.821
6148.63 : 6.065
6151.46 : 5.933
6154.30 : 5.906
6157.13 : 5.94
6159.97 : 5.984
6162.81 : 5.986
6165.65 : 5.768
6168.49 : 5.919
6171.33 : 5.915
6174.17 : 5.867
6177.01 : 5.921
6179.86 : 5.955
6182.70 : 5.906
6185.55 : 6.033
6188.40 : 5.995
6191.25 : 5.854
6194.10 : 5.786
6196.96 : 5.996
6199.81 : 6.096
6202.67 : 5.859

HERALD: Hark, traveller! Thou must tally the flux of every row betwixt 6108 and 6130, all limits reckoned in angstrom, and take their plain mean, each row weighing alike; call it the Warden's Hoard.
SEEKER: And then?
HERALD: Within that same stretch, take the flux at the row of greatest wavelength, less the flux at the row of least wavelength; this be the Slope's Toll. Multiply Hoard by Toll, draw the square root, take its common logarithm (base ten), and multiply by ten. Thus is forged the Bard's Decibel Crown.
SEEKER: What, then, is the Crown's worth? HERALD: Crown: -3.1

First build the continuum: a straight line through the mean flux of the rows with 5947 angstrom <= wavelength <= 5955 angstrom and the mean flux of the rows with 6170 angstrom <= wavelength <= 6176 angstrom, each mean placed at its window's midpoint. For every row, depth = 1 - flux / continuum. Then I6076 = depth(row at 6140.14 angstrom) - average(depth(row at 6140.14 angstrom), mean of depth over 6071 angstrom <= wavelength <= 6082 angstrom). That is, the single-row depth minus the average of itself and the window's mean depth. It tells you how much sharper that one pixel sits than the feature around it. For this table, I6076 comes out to 0.012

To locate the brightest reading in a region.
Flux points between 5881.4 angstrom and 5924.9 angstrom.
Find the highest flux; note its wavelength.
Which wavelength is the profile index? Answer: 5899.00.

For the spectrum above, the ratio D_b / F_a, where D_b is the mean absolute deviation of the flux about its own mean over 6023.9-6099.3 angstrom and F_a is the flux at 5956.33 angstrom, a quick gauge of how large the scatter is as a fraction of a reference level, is 0.0093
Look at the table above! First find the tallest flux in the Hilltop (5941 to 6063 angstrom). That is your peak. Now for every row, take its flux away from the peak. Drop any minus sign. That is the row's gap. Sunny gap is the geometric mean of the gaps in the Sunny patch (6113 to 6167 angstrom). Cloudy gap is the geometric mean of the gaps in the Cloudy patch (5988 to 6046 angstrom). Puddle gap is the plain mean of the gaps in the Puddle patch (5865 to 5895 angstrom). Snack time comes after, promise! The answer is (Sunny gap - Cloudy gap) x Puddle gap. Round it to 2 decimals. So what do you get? 0.05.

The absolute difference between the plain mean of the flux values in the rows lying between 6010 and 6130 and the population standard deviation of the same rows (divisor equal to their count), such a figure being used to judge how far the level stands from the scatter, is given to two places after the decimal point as 6.01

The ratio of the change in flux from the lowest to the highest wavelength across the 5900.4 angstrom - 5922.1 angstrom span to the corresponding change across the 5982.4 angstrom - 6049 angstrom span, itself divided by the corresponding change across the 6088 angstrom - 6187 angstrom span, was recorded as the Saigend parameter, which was -593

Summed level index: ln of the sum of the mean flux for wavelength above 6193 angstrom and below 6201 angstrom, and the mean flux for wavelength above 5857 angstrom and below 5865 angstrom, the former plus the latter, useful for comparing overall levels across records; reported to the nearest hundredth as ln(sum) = 2.51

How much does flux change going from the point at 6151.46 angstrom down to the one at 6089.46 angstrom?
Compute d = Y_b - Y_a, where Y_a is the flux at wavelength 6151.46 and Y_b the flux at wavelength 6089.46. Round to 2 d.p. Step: 0.13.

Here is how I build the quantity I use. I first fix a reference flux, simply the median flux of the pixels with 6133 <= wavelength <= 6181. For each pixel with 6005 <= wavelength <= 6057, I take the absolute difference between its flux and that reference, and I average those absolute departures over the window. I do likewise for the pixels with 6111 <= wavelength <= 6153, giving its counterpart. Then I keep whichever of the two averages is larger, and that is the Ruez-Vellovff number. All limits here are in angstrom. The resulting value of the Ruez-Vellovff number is 0.25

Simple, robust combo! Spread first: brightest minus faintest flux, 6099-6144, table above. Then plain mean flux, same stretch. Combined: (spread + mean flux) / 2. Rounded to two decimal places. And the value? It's 3.22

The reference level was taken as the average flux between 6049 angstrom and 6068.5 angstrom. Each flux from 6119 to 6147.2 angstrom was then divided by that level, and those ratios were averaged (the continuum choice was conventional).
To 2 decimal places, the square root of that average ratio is 0.98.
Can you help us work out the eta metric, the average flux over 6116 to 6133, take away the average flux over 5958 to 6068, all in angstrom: -0.18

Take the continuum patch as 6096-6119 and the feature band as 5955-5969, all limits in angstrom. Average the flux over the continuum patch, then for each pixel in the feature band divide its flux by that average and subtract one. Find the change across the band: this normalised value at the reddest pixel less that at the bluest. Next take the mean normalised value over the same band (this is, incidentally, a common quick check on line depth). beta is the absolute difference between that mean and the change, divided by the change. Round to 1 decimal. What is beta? 2.4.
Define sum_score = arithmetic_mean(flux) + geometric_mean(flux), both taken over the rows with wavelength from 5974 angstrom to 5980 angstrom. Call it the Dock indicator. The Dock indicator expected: 12.3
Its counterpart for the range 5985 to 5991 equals 12.4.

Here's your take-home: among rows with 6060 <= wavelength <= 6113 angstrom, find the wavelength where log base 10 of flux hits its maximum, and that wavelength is 6083.85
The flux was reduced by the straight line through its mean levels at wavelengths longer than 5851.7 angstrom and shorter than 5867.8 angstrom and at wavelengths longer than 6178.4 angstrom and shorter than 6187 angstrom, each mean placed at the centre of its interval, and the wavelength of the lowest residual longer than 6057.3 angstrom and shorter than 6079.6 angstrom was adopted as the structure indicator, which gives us 6058.69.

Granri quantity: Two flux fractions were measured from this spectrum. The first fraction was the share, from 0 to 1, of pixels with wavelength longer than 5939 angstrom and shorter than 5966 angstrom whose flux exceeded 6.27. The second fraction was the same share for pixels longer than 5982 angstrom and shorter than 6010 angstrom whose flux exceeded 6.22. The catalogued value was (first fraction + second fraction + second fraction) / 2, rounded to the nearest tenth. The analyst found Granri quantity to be 0.4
